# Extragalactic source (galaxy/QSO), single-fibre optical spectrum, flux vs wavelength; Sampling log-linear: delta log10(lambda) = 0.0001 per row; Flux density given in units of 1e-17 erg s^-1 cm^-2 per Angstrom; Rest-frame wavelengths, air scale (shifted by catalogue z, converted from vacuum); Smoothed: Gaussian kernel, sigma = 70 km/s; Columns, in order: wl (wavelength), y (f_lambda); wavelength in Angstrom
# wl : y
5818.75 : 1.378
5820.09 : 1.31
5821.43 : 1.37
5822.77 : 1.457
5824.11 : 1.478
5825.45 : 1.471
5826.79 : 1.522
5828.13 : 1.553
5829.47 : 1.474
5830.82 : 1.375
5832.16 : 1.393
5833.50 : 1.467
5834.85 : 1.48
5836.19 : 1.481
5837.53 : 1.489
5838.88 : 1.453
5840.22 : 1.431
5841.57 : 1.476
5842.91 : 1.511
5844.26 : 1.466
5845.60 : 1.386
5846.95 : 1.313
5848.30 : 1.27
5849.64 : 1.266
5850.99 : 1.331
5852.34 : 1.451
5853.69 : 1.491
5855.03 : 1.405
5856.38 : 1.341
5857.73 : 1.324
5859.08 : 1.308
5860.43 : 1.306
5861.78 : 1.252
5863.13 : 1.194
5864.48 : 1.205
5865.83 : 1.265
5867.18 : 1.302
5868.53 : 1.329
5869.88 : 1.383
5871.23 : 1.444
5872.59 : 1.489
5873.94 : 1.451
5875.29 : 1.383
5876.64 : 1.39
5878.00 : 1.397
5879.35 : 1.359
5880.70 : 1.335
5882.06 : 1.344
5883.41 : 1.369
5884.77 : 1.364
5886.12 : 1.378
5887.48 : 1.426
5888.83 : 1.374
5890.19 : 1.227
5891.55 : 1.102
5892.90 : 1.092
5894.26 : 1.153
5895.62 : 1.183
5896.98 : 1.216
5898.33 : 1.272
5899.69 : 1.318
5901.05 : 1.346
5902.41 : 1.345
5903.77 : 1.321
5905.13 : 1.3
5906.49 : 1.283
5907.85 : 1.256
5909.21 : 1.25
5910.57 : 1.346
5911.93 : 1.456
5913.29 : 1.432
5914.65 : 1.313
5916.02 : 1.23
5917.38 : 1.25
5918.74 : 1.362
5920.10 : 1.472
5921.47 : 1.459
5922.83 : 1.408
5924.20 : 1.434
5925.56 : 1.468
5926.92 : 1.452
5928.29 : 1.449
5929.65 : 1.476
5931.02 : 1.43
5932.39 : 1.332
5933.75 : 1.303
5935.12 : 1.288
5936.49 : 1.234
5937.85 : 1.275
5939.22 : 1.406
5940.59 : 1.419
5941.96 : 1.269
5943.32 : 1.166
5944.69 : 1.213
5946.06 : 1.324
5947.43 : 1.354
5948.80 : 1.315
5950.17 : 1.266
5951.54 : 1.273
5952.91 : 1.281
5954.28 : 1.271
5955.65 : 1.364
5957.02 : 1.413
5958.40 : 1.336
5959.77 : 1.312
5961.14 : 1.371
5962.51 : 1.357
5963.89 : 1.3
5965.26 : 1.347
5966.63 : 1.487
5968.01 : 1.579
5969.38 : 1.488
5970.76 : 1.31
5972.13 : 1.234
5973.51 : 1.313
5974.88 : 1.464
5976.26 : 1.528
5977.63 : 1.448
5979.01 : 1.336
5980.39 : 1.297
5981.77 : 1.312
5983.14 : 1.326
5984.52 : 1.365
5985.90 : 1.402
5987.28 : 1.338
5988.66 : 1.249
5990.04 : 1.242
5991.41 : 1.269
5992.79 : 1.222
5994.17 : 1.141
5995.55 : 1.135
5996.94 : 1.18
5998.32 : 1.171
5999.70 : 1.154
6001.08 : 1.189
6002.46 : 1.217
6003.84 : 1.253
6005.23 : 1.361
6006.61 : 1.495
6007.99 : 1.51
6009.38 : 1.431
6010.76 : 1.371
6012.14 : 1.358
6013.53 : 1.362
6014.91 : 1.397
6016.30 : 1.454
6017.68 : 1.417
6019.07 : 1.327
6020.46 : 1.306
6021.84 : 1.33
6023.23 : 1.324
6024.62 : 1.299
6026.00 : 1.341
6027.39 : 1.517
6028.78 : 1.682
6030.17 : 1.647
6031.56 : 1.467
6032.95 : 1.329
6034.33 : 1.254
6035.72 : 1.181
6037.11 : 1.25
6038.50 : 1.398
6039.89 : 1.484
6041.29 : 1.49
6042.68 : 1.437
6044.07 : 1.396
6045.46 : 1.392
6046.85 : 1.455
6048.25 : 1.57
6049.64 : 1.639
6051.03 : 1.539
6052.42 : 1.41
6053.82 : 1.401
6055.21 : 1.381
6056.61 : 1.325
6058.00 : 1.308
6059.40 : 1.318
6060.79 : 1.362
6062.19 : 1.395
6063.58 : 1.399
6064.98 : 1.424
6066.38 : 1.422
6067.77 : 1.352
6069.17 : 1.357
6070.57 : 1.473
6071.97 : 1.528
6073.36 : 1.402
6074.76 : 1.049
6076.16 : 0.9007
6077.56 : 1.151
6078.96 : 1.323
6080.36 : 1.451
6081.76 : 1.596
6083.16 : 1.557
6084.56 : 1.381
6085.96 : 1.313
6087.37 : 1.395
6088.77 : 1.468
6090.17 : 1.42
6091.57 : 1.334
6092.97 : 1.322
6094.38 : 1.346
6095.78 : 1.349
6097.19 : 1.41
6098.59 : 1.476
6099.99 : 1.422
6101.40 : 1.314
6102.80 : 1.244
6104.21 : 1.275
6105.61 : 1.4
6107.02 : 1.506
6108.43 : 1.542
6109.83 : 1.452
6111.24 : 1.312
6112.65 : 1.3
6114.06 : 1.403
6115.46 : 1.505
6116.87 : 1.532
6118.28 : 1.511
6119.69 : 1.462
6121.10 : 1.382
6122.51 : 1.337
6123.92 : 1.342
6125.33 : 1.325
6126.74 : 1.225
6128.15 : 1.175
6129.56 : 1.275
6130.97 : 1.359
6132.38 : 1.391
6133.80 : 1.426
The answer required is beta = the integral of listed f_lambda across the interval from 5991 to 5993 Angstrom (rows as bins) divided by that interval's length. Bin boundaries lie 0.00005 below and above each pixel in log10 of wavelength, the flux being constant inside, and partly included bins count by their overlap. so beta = 1.25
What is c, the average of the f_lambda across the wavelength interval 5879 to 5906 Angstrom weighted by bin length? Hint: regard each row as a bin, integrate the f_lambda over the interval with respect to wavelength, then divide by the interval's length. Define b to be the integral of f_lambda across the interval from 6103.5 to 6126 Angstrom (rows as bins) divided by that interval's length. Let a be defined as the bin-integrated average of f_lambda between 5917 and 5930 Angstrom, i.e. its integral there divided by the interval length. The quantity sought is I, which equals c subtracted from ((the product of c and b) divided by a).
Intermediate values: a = 1.43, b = 1.41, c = 1.29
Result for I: -0.01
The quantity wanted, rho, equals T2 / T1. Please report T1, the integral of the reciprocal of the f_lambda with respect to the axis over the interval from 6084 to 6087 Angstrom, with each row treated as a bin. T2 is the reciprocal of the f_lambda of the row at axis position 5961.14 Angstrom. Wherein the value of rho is 0.33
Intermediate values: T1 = 2.2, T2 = 0.729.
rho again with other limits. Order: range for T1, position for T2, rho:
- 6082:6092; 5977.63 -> 0.10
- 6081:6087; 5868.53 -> 0.18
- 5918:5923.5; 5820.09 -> 0.20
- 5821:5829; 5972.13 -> 0.15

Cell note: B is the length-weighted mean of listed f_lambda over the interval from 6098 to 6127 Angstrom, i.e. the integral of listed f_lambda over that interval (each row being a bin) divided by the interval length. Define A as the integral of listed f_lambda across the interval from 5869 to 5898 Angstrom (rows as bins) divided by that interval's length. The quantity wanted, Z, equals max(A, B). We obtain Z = 1.40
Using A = 1.33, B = 1.40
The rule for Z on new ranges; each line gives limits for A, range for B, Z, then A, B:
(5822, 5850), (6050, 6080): 1.44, 1.44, 1.35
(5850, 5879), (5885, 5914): 1.35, 1.35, 1.29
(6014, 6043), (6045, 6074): 1.42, 1.40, 1.42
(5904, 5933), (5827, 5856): 1.43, 1.37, 1.43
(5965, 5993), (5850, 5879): 1.36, 1.36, 1.35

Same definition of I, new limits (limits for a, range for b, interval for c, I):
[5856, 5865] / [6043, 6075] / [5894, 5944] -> 0.14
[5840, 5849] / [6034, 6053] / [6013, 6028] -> 0.02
